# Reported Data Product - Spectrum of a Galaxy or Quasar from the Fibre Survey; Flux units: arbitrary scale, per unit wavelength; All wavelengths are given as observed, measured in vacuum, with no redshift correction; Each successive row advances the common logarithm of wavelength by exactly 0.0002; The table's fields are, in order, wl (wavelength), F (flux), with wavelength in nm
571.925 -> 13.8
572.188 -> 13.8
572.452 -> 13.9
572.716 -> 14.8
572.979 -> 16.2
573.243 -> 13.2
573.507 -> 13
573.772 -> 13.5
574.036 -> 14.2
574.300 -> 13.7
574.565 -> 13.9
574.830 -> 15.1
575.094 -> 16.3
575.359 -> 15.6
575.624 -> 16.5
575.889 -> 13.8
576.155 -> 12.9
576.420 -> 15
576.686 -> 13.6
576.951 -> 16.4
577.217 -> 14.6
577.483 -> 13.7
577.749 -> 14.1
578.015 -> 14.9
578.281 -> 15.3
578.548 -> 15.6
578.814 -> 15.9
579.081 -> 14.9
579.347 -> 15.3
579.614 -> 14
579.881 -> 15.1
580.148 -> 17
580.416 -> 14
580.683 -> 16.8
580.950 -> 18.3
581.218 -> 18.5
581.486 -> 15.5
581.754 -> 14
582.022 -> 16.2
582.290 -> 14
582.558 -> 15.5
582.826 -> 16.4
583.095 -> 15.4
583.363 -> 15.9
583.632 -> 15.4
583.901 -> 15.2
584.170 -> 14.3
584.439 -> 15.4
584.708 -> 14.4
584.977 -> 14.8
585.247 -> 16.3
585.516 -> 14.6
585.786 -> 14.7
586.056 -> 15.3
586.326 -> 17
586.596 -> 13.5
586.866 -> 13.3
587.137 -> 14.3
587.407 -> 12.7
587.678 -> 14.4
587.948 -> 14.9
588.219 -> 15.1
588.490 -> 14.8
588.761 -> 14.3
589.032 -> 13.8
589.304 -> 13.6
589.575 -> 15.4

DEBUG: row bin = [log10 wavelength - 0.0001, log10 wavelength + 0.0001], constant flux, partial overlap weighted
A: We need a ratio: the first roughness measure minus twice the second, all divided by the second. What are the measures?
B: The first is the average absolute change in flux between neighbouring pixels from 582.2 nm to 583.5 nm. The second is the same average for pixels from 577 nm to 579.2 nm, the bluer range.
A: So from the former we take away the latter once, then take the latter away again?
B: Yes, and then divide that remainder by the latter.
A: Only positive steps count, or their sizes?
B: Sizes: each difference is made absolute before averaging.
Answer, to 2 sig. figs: -0.34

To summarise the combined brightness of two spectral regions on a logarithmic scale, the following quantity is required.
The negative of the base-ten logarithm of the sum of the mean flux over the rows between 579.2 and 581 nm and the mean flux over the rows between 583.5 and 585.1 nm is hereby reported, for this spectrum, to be -1.49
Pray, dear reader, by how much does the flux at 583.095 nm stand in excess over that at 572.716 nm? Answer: 0.6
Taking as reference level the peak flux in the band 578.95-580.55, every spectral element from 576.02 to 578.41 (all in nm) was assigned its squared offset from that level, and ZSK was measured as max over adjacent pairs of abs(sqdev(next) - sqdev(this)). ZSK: 13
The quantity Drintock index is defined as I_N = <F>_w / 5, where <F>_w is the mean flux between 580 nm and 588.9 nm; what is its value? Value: 3.04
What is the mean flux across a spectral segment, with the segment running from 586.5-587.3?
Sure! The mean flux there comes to 13.7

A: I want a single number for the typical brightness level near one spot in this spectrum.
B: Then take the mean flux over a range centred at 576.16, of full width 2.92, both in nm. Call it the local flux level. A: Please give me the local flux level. 14.9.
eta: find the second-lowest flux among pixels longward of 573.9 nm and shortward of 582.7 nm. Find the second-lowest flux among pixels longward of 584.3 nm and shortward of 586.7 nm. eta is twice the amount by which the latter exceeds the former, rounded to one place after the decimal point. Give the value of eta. 1.6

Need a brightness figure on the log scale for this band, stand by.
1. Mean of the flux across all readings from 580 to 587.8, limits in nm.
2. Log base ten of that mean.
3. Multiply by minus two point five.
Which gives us -2.96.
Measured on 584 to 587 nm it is -2.93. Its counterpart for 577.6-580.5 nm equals -2.95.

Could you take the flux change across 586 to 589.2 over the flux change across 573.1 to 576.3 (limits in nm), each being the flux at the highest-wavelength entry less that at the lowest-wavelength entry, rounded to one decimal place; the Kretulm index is 5.0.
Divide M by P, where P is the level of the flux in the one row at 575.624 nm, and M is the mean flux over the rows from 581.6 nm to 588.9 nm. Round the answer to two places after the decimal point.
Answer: 0.90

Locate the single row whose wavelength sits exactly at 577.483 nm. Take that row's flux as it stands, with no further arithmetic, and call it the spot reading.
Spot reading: 13.7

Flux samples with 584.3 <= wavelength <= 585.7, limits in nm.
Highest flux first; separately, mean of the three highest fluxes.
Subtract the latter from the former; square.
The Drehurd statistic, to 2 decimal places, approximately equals 0.64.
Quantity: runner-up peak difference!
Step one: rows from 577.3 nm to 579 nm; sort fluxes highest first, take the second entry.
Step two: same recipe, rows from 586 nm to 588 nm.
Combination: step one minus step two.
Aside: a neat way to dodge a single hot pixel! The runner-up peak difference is 0.3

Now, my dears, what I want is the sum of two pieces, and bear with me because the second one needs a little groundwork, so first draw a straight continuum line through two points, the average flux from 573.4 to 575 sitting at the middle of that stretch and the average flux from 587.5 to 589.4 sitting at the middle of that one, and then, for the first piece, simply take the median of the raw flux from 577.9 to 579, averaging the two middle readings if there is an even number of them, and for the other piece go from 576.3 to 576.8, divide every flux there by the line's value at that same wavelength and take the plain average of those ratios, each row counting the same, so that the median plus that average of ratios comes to 16.47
